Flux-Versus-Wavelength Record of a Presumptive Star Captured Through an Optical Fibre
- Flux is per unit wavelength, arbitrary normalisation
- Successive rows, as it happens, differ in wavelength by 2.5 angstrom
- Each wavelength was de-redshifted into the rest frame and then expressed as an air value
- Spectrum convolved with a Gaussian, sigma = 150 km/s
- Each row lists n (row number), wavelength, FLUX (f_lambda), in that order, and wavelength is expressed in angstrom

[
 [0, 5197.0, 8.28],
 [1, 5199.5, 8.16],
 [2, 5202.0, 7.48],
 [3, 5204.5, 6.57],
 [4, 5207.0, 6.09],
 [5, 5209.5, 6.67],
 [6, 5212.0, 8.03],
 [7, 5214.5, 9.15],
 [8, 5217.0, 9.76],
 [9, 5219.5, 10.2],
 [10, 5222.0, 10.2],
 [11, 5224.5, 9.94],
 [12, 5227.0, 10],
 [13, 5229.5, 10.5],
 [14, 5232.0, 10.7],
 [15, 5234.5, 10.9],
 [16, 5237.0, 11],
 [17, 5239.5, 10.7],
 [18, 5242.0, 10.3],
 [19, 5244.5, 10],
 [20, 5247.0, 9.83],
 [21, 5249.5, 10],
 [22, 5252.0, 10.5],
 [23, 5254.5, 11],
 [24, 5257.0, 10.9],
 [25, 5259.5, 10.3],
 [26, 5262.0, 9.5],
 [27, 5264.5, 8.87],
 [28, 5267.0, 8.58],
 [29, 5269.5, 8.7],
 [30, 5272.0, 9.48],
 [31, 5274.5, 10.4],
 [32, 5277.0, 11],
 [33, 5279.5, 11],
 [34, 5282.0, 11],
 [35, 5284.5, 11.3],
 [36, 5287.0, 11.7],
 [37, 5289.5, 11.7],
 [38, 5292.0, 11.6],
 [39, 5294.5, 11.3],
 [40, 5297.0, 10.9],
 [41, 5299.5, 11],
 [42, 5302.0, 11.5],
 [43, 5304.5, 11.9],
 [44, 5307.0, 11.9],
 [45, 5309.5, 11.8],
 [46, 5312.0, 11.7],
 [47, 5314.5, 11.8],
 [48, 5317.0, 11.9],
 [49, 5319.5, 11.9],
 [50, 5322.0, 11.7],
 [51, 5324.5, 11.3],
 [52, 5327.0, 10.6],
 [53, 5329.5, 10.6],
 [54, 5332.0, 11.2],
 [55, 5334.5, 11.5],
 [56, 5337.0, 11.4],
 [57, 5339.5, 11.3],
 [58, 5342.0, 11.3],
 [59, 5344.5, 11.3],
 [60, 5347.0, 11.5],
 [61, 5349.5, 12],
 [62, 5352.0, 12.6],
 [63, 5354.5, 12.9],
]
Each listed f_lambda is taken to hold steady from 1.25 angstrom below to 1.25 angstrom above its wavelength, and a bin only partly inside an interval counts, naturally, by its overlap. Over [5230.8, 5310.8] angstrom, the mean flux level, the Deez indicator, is 10.7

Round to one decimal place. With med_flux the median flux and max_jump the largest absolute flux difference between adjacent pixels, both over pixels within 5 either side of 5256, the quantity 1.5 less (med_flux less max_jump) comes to -8.6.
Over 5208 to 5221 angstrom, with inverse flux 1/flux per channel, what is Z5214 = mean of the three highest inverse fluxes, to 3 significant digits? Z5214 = 0.128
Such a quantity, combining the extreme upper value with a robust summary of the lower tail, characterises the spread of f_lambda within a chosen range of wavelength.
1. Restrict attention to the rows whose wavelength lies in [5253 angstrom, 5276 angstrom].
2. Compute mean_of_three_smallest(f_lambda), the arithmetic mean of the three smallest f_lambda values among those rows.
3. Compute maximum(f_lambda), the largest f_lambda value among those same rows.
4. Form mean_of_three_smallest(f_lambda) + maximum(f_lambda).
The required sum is 19.72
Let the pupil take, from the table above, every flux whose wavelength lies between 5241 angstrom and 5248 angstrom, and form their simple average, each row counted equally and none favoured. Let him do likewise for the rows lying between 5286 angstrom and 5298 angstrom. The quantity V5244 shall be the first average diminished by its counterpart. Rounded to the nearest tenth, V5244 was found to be -1.4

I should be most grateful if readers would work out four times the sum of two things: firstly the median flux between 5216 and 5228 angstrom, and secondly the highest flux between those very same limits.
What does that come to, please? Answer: 80.8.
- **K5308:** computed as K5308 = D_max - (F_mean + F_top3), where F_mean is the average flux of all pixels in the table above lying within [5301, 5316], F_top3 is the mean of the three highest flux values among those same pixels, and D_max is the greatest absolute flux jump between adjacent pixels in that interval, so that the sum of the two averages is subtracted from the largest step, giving -23.2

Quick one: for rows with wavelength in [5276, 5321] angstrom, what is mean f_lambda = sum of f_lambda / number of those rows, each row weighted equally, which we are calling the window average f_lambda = 11.5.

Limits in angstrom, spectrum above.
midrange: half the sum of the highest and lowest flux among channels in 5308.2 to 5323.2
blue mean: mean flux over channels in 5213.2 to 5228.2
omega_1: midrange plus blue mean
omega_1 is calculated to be 21.7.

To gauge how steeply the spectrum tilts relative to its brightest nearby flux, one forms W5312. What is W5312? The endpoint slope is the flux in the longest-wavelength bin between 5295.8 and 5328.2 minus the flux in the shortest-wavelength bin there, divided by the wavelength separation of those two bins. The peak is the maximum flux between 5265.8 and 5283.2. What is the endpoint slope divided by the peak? -0.001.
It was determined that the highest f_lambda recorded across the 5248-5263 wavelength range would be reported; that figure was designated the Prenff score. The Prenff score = 11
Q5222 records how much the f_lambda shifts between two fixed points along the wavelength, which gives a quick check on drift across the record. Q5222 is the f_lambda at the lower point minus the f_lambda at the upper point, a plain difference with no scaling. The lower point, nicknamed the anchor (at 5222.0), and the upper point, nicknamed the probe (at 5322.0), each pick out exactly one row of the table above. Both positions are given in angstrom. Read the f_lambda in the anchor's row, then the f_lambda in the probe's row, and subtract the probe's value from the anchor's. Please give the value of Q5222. -1.5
